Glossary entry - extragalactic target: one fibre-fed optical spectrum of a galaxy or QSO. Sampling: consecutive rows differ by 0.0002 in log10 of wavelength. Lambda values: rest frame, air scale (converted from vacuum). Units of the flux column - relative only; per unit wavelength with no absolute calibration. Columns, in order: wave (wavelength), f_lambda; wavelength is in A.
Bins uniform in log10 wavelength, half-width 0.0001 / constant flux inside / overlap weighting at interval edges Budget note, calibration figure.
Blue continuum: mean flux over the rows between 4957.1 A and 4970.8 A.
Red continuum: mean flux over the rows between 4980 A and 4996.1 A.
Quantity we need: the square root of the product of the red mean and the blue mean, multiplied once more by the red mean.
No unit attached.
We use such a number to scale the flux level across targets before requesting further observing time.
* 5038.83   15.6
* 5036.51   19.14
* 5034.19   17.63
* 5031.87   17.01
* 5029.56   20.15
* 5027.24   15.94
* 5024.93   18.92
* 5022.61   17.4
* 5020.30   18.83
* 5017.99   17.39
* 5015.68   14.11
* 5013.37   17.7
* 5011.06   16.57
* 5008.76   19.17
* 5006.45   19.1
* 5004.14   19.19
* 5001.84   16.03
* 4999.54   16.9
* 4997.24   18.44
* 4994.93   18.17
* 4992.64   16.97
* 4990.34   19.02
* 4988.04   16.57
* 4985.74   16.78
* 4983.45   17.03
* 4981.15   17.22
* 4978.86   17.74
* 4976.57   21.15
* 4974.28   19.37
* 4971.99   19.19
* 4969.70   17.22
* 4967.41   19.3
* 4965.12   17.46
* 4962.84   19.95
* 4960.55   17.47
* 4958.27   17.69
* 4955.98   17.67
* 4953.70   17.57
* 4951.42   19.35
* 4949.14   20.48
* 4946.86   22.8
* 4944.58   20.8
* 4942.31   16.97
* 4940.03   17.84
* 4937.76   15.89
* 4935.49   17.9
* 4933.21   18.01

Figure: 309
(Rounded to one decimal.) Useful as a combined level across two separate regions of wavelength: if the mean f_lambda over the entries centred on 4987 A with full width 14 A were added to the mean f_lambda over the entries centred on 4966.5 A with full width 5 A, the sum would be 35.6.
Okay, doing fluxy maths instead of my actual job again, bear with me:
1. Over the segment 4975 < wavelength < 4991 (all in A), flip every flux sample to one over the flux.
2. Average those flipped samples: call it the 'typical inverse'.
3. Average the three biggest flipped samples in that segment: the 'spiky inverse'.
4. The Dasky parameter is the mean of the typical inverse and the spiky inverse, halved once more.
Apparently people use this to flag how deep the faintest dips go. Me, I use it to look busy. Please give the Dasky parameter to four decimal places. 0.0289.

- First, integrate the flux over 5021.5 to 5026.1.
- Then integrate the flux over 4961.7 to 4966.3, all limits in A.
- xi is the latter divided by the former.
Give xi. 1.0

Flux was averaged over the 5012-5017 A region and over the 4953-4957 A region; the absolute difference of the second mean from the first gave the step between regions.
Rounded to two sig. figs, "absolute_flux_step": 1.7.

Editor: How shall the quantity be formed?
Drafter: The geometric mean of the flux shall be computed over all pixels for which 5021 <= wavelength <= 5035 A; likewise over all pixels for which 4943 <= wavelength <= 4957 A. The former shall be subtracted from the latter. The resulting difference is 1.9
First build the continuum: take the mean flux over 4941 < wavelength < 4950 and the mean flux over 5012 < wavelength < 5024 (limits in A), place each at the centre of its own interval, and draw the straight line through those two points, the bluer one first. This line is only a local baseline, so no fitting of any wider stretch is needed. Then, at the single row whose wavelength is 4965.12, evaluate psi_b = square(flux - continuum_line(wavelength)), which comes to 4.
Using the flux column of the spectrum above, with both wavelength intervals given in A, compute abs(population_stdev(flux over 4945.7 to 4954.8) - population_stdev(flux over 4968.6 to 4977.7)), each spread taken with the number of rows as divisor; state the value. 0.50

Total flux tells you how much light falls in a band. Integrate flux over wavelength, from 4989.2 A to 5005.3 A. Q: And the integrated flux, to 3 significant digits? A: 287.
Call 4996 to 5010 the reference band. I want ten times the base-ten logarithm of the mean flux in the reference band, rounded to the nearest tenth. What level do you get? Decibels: 12.6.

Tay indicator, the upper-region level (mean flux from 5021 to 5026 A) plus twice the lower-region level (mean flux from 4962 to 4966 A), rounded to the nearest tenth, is 55.6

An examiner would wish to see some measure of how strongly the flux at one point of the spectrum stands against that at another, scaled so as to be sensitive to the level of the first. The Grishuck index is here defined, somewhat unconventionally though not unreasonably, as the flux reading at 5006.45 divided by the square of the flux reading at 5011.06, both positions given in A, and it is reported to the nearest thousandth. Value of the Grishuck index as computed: 0.070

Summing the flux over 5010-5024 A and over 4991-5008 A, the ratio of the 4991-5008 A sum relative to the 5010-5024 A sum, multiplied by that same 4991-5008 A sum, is 153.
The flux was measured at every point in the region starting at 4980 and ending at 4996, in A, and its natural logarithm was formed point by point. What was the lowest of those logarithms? 2.81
